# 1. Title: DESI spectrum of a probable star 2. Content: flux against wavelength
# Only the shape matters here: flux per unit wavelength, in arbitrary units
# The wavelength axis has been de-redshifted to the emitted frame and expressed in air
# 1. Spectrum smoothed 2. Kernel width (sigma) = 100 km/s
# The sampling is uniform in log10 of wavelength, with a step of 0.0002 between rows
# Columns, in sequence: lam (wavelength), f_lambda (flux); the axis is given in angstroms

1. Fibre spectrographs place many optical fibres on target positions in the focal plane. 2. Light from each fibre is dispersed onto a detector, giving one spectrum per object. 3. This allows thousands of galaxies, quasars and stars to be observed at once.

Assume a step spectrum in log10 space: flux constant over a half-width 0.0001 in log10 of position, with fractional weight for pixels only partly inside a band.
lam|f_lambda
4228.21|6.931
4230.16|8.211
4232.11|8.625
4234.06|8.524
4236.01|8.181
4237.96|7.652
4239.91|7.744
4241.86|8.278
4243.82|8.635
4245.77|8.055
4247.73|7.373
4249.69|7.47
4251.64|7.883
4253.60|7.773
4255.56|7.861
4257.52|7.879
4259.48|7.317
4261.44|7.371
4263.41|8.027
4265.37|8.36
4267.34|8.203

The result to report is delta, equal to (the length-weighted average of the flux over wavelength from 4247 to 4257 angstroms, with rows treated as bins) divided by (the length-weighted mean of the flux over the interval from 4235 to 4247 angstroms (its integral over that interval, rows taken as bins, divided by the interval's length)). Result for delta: 0.95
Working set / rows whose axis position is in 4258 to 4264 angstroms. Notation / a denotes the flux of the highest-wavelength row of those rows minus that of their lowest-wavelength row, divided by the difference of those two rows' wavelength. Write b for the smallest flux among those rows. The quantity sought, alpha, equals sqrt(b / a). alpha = 6.4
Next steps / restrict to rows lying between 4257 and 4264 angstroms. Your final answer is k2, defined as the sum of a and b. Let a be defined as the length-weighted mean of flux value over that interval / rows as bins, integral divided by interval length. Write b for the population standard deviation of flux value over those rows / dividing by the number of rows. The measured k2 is 7.92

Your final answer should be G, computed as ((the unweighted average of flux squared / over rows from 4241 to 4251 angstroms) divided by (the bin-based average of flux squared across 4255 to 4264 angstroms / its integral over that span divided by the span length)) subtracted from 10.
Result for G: 8.919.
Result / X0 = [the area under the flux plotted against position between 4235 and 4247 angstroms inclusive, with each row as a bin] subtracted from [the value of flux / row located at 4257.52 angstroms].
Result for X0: -89.1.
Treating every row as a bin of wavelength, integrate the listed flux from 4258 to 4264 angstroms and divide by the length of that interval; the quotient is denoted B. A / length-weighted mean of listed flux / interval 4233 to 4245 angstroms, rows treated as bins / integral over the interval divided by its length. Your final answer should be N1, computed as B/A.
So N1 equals 0.93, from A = 8.17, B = 7.56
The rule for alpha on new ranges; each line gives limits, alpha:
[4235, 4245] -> 11.5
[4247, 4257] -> 10.9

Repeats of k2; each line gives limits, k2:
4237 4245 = 8.48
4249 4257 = 7.93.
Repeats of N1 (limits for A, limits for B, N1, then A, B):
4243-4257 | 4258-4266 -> 0.99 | 7.86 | 7.75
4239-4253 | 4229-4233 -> 1.05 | 7.92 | 8.34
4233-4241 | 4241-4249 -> 1.00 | 8.04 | 8.05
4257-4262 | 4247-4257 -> 1.02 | 7.51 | 7.69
